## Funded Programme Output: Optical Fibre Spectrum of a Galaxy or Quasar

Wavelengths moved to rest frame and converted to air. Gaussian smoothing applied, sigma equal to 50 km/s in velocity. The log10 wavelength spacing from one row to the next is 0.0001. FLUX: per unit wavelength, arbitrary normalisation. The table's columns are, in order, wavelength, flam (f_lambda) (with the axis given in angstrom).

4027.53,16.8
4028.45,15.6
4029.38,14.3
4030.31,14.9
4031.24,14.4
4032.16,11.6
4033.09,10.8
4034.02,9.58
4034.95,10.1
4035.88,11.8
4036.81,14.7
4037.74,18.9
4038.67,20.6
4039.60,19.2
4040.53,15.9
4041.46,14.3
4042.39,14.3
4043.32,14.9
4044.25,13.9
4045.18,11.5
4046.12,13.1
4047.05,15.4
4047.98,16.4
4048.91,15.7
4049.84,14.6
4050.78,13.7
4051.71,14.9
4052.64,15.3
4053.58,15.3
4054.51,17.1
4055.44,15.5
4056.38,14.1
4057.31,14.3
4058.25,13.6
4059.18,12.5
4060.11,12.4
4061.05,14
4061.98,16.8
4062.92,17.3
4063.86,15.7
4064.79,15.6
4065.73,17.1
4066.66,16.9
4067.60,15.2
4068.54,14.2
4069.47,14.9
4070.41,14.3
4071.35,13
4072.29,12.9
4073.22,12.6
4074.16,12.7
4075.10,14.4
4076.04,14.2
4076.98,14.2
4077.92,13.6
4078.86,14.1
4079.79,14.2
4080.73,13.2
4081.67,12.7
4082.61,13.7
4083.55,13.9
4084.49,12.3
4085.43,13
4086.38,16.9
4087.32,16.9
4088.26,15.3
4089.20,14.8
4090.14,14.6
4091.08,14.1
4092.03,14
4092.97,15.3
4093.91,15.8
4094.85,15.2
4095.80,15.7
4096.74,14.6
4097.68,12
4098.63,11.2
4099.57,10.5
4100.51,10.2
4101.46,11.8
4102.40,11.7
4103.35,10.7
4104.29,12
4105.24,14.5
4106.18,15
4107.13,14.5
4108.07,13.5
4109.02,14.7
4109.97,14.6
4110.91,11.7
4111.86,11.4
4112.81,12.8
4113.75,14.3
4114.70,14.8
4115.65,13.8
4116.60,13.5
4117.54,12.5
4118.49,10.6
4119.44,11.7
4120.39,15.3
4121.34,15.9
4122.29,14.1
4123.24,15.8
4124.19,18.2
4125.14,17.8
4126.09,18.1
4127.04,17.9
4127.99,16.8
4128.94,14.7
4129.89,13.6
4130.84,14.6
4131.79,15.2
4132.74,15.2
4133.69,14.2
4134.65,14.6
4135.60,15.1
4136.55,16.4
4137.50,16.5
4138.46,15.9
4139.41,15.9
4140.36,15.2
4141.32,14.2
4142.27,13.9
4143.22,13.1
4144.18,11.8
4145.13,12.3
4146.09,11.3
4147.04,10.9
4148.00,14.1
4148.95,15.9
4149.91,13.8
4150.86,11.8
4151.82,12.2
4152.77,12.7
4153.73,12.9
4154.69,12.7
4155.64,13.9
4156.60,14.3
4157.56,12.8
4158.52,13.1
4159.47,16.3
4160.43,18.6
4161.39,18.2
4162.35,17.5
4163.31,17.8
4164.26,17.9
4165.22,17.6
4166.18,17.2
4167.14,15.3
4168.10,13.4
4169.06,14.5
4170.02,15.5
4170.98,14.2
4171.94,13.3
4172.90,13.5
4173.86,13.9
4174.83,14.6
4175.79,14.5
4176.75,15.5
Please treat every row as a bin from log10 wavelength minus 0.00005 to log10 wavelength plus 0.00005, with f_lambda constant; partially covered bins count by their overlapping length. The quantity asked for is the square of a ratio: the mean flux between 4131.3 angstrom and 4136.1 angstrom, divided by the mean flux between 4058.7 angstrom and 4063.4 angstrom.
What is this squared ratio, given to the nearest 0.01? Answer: 1.04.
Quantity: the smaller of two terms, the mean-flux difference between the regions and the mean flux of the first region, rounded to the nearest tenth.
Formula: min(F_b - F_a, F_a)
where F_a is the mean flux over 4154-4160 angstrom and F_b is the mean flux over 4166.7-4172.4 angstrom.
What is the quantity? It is 0.5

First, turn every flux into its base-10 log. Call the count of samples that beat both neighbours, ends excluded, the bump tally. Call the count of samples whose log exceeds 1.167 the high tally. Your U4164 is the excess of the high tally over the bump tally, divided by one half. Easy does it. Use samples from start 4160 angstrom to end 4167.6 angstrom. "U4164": 14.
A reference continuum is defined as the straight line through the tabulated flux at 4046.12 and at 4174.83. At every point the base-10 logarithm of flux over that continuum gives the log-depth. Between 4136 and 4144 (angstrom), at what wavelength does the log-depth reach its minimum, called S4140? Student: 4143.22 angstrom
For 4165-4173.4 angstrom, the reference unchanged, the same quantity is 4171.94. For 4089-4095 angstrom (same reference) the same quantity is 4092.03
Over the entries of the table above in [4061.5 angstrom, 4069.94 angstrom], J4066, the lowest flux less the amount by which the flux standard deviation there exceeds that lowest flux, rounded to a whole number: 27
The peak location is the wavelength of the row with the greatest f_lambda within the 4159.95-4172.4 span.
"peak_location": 4160.43 angstrom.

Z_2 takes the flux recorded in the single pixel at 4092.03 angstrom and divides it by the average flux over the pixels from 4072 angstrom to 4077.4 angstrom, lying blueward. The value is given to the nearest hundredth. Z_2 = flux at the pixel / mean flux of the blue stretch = 1.04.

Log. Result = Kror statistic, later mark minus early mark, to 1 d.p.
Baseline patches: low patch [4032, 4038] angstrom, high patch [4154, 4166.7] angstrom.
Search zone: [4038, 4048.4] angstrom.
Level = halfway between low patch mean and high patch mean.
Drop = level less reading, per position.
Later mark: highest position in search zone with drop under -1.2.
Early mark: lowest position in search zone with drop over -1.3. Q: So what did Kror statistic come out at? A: 6.5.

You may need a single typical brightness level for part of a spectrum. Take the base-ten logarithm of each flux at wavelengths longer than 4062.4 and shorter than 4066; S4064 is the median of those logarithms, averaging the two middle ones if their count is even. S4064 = 1.21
